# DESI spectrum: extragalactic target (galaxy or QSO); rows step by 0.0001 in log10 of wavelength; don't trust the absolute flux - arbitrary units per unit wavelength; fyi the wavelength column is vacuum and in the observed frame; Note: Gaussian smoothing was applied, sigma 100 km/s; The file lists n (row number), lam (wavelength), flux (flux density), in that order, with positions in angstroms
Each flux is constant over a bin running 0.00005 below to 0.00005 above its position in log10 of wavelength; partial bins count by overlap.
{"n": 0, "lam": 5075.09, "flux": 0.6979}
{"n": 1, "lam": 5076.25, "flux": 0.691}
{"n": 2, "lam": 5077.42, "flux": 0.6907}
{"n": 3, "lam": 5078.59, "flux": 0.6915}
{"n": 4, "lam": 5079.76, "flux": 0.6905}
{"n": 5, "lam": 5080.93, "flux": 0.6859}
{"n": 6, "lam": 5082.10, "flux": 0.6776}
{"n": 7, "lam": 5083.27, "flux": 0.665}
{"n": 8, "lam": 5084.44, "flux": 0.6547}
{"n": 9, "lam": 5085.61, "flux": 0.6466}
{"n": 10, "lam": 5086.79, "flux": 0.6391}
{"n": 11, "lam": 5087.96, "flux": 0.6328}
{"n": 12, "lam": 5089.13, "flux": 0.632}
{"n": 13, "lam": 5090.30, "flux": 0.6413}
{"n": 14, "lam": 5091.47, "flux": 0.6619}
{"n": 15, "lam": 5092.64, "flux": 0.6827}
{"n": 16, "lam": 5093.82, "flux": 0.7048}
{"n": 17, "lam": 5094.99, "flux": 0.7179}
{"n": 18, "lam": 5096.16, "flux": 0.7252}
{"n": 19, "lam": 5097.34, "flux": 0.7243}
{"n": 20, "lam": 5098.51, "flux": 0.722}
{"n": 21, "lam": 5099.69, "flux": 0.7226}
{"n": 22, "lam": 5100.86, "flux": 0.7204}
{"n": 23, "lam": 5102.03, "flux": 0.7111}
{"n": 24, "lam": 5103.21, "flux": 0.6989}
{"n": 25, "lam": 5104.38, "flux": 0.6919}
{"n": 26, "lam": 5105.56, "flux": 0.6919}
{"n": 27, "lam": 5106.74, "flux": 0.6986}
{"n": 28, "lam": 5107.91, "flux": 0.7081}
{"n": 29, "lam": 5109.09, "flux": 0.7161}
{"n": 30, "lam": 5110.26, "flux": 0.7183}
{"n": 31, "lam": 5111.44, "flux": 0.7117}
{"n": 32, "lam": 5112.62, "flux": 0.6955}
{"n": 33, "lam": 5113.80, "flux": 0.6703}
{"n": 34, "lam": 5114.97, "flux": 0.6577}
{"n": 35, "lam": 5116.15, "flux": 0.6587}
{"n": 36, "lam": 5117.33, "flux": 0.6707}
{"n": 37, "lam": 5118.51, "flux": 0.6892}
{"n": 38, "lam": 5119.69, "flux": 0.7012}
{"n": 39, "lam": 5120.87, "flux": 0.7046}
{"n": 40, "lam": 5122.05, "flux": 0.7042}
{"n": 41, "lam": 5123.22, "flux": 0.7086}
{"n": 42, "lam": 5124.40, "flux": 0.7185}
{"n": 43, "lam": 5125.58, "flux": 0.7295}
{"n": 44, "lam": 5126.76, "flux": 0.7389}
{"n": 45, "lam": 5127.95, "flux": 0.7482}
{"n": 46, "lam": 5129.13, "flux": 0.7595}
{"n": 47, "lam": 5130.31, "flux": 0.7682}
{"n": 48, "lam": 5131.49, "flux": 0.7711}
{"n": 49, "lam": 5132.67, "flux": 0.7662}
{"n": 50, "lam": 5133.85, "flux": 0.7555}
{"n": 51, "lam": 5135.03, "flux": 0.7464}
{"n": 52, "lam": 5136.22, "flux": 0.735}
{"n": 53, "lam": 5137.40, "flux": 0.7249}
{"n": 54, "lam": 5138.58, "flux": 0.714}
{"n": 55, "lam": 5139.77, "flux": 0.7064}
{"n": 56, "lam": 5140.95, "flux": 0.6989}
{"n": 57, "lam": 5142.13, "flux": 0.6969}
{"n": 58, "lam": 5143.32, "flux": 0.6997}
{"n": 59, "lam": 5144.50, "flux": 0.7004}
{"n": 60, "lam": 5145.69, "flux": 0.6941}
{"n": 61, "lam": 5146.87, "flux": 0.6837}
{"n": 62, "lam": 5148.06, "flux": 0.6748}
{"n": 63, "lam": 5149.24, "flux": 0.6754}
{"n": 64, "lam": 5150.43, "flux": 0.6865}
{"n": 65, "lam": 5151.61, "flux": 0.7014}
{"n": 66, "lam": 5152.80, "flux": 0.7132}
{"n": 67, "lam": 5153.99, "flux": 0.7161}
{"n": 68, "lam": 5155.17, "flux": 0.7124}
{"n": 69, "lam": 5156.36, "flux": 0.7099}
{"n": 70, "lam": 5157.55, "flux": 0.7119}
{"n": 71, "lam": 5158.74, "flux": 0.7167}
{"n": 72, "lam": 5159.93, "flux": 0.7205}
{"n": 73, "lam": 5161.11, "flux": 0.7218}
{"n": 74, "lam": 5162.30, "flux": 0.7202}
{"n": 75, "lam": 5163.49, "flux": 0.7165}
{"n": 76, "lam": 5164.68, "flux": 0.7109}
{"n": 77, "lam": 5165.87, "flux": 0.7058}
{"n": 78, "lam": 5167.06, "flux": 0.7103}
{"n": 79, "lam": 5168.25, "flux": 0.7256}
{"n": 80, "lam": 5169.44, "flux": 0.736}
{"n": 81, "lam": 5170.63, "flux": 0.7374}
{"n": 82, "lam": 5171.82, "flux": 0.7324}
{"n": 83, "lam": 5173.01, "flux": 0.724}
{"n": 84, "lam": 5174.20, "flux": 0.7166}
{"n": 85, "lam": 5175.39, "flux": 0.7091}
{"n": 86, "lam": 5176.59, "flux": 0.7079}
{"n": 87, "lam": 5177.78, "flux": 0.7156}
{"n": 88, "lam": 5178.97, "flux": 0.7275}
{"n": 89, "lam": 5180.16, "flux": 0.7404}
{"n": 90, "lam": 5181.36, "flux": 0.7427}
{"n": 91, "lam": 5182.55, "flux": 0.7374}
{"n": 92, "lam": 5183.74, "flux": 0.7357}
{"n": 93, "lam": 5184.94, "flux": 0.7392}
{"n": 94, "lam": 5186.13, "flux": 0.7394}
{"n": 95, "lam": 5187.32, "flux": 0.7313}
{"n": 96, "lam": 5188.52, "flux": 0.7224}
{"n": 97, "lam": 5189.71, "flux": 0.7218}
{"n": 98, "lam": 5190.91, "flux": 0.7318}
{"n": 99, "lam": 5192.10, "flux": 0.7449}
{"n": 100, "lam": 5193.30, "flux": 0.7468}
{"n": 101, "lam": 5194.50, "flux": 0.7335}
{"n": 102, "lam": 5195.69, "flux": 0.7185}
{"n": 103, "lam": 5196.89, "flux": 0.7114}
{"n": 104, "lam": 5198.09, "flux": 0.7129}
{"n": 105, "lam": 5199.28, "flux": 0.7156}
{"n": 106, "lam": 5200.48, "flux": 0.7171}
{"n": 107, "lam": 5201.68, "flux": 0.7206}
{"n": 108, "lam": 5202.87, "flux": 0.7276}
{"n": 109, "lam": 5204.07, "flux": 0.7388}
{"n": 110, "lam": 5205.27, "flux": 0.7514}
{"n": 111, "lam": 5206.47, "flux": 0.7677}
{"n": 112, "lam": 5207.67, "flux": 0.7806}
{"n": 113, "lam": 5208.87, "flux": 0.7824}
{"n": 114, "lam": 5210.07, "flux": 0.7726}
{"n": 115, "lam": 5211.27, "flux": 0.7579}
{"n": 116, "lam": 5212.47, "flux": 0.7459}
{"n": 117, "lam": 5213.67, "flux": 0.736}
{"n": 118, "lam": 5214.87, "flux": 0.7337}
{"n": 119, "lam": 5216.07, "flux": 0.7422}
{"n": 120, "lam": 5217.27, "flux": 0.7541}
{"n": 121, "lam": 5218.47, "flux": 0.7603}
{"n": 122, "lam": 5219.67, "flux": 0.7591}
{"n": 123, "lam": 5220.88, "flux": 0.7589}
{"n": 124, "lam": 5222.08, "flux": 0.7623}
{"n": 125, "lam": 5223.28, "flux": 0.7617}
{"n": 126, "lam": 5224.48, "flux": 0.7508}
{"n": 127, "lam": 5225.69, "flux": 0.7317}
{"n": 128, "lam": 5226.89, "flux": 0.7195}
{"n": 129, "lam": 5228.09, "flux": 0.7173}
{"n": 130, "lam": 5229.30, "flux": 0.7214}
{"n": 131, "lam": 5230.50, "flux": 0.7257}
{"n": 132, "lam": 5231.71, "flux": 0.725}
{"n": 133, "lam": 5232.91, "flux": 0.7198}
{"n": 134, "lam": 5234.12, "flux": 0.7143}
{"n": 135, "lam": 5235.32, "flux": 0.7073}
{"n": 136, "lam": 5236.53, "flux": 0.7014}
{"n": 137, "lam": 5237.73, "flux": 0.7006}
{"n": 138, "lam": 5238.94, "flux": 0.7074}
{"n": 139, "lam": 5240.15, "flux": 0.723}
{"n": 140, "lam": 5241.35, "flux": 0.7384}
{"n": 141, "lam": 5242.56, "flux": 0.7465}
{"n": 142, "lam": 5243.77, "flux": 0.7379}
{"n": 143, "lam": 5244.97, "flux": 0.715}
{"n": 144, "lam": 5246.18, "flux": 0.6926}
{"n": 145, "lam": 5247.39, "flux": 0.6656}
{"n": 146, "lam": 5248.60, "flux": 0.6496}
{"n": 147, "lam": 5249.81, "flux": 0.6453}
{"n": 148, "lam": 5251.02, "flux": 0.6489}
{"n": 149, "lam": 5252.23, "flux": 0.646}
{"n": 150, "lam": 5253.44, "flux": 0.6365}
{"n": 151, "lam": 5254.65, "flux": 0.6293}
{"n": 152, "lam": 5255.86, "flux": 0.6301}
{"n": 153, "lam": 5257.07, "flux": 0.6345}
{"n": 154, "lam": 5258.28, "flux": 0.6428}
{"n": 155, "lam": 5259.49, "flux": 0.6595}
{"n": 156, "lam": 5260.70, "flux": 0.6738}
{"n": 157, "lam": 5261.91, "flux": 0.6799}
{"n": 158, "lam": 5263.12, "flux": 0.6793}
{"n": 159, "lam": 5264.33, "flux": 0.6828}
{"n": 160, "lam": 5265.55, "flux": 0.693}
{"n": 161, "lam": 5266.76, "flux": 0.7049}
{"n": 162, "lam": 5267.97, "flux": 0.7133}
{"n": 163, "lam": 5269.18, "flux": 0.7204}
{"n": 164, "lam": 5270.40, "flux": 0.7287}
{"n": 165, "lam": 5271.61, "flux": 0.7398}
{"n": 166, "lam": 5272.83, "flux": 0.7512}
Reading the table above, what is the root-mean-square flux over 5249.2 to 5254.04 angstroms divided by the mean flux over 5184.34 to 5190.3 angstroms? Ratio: 0.88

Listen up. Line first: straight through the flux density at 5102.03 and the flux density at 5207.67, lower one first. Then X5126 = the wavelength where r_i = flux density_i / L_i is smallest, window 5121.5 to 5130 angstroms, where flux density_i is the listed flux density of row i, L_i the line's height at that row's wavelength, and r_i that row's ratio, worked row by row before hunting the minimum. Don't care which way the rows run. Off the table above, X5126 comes 5122.05 angstroms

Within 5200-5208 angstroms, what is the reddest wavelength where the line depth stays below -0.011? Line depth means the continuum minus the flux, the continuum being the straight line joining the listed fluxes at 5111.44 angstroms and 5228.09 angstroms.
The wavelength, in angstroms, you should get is 5207.67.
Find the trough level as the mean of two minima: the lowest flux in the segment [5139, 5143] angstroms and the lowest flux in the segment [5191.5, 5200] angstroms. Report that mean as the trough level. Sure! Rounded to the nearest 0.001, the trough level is 0.704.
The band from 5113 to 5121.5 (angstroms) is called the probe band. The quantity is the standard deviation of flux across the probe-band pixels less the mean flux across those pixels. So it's -0.66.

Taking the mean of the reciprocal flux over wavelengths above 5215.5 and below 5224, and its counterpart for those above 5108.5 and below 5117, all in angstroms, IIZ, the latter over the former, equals 1.10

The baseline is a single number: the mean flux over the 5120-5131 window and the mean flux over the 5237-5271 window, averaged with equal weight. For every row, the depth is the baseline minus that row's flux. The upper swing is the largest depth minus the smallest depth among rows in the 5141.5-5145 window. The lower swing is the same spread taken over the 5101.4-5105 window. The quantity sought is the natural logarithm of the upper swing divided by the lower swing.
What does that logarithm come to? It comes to -1.7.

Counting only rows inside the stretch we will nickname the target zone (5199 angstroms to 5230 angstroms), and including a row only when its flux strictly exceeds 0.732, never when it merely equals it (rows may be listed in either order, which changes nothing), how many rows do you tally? 18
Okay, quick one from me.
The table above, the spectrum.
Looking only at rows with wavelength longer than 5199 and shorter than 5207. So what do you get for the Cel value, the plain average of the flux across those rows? 0.734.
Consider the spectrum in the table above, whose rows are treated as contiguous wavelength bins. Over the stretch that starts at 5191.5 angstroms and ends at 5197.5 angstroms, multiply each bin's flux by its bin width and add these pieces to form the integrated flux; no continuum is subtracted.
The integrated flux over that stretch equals 4.4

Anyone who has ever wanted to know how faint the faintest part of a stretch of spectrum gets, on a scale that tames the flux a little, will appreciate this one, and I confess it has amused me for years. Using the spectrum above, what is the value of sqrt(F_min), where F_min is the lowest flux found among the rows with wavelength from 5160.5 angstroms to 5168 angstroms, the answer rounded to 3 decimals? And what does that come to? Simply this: 0.840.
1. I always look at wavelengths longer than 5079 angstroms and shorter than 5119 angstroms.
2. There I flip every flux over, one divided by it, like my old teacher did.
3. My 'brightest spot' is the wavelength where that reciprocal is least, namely 5096.16 angstroms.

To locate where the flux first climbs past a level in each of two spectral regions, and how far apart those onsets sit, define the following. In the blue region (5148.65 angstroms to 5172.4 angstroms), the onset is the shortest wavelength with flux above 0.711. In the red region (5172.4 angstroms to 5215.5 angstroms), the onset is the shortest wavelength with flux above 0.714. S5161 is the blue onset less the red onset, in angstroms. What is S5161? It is -20.2 angstroms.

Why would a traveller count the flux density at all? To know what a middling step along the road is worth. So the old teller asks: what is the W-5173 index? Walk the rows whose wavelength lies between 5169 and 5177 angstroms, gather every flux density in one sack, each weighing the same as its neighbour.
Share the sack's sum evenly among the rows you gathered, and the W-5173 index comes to 0.723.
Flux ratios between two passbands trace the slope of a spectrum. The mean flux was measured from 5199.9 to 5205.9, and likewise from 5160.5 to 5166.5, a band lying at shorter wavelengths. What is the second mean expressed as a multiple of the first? 0.98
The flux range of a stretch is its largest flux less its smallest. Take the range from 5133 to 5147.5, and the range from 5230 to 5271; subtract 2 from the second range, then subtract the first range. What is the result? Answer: -1.95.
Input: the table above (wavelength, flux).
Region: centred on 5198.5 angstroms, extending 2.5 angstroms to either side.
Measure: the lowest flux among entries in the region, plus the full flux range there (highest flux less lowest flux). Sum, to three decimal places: 0.717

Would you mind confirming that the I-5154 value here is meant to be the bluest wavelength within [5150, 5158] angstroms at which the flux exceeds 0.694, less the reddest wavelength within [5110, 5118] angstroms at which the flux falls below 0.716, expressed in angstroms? 34.3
